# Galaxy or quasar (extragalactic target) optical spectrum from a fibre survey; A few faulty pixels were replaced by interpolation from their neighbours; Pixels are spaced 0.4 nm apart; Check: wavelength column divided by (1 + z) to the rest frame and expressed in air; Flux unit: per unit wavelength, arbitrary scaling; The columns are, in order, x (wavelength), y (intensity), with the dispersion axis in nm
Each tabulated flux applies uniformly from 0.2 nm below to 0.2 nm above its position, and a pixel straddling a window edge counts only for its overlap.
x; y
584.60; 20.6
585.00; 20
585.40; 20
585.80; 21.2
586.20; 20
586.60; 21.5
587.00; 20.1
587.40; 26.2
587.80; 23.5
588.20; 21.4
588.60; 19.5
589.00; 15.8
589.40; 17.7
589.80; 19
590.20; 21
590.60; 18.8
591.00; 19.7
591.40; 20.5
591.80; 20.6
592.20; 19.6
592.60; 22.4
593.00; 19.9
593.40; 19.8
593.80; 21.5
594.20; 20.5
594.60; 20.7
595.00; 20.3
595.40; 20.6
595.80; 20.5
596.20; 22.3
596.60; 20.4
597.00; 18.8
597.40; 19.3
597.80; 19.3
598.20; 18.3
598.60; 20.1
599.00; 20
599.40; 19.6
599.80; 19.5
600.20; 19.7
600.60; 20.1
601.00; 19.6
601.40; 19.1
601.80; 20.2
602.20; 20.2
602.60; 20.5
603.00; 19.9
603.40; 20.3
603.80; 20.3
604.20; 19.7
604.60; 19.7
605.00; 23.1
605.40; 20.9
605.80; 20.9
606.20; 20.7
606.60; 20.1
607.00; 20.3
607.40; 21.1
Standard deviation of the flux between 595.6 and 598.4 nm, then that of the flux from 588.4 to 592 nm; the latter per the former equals 1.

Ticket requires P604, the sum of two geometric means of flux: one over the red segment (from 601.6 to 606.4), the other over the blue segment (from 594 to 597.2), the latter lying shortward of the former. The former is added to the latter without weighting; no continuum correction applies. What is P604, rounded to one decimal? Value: 41.0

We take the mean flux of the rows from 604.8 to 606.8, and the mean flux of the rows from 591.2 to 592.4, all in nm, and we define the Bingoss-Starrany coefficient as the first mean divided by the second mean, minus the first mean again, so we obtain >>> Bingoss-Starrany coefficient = -20.1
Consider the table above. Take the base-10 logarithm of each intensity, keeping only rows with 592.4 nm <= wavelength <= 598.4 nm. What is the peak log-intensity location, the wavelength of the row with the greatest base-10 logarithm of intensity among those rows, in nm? 592.60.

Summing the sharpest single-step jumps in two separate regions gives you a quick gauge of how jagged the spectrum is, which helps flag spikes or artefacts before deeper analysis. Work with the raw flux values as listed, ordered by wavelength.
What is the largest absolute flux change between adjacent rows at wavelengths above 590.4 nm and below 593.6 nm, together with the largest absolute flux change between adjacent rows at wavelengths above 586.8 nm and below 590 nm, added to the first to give 8.9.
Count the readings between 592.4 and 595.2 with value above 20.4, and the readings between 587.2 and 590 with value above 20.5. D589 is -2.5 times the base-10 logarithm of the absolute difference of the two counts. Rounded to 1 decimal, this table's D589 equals 0.0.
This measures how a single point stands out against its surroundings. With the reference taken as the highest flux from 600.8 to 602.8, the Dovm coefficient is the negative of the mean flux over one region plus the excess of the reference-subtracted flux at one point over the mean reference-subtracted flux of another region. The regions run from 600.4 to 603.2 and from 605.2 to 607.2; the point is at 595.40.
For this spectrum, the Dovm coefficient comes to -19.9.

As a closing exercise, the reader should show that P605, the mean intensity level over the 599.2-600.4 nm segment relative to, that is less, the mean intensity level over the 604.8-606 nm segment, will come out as -2.0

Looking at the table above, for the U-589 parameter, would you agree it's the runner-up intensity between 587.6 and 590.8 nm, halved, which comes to 10.7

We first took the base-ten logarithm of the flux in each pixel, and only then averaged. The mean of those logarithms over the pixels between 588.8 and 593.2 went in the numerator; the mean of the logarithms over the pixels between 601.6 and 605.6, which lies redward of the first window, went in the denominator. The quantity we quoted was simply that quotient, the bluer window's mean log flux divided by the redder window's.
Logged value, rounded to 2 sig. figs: 0.98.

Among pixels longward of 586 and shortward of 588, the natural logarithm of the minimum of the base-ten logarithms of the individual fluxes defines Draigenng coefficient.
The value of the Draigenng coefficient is 0.263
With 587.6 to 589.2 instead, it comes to 0.181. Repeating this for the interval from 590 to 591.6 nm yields 0.242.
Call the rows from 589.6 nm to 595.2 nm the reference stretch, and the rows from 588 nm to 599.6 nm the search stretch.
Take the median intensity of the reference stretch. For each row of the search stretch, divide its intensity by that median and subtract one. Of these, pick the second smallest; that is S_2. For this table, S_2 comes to -0.132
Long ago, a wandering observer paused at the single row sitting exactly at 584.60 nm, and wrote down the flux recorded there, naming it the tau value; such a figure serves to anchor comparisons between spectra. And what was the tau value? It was 20.6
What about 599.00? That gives 20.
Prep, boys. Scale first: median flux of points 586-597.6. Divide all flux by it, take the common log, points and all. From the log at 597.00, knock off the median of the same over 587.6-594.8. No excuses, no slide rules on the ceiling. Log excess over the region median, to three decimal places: -0.031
